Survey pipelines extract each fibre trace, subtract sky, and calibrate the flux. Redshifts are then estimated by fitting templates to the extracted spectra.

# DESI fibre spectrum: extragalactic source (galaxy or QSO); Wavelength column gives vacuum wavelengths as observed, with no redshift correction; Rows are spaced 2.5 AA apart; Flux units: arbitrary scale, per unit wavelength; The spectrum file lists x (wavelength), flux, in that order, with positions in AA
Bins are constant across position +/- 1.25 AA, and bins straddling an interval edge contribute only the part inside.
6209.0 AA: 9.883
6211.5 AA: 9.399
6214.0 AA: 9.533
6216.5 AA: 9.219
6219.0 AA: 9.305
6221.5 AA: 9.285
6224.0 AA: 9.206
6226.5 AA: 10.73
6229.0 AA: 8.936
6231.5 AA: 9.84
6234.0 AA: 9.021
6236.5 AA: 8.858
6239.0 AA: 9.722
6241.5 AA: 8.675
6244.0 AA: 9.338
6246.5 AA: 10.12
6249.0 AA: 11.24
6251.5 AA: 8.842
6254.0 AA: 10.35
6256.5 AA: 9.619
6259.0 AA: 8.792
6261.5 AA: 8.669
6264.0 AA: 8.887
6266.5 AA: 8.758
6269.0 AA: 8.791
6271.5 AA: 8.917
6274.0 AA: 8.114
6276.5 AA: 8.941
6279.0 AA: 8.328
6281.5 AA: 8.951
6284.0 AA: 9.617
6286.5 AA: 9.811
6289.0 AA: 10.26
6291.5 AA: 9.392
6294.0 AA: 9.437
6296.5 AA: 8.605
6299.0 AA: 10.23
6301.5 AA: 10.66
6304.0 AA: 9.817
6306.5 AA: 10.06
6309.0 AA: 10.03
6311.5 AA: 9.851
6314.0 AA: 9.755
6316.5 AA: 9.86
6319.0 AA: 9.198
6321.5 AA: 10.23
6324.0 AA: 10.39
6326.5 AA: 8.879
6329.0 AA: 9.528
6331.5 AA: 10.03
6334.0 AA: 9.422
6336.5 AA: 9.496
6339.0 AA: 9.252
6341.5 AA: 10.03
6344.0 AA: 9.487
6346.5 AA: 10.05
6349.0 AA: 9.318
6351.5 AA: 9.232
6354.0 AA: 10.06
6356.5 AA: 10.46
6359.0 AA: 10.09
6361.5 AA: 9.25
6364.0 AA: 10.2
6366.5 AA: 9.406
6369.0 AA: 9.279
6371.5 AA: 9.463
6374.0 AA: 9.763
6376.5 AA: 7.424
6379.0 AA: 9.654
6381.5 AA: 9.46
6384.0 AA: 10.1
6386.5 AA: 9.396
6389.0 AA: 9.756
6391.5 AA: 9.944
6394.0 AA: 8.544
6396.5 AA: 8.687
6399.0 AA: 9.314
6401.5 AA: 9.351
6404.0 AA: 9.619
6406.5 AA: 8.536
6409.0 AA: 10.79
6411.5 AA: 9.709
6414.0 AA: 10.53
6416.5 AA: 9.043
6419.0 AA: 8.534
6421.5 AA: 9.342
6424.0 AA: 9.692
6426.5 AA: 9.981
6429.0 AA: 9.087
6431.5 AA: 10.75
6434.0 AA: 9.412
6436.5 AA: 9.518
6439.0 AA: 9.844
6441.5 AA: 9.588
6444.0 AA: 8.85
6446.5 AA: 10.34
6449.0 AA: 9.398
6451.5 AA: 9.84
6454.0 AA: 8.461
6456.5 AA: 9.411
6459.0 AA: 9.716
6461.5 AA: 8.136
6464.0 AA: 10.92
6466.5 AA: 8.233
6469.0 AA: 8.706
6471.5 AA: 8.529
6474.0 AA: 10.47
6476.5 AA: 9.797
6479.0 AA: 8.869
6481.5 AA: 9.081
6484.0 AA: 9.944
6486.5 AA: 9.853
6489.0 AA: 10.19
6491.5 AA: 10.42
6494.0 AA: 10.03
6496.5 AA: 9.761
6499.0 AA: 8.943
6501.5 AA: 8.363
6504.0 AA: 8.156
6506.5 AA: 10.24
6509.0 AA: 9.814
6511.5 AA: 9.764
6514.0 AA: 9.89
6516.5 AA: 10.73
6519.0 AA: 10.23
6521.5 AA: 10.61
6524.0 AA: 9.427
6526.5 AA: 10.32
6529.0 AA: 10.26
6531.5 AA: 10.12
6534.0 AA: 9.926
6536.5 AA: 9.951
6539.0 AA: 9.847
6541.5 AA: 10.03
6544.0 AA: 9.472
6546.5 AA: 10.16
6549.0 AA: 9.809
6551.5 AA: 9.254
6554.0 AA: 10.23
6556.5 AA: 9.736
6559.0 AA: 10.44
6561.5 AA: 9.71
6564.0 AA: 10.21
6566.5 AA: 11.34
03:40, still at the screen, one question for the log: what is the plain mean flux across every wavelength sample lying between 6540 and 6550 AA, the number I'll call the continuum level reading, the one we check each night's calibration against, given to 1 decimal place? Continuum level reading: 9.9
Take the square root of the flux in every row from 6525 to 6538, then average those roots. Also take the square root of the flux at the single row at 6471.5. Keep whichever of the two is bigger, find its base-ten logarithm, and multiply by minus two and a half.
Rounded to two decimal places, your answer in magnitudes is -1.26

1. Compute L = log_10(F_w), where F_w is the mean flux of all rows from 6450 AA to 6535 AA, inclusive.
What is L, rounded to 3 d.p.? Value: 0.983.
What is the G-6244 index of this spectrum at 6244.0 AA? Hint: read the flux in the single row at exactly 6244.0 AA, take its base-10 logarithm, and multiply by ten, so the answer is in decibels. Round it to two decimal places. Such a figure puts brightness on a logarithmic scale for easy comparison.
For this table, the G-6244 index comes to 9.70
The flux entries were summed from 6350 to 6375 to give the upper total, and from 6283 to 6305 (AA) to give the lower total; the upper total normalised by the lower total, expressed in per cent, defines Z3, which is 111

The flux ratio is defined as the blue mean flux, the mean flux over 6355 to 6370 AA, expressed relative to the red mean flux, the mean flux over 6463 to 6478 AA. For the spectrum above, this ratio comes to 1.04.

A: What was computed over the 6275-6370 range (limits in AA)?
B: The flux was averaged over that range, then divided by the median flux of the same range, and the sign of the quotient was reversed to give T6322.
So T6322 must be -1.00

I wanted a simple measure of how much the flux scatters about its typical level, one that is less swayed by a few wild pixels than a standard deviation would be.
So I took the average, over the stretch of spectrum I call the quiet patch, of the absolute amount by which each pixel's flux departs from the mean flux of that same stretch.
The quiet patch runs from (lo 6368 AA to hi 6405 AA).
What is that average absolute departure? 0.445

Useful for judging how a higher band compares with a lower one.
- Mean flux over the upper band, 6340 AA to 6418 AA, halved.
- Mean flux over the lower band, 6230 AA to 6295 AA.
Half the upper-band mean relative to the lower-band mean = 0.514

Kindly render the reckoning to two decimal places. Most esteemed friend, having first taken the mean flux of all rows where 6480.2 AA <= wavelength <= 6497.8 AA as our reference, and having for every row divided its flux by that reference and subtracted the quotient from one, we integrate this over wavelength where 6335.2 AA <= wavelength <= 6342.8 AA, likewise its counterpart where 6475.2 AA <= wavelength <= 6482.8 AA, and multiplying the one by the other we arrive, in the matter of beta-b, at 0.11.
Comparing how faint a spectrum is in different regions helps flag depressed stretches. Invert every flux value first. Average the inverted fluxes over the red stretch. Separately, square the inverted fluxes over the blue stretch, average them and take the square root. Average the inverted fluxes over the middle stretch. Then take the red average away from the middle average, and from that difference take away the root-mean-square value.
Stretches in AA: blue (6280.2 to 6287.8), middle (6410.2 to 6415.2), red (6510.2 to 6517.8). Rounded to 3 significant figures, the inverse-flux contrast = -0.106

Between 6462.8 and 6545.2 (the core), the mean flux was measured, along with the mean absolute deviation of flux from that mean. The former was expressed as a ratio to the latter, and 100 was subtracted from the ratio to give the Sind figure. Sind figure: -83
